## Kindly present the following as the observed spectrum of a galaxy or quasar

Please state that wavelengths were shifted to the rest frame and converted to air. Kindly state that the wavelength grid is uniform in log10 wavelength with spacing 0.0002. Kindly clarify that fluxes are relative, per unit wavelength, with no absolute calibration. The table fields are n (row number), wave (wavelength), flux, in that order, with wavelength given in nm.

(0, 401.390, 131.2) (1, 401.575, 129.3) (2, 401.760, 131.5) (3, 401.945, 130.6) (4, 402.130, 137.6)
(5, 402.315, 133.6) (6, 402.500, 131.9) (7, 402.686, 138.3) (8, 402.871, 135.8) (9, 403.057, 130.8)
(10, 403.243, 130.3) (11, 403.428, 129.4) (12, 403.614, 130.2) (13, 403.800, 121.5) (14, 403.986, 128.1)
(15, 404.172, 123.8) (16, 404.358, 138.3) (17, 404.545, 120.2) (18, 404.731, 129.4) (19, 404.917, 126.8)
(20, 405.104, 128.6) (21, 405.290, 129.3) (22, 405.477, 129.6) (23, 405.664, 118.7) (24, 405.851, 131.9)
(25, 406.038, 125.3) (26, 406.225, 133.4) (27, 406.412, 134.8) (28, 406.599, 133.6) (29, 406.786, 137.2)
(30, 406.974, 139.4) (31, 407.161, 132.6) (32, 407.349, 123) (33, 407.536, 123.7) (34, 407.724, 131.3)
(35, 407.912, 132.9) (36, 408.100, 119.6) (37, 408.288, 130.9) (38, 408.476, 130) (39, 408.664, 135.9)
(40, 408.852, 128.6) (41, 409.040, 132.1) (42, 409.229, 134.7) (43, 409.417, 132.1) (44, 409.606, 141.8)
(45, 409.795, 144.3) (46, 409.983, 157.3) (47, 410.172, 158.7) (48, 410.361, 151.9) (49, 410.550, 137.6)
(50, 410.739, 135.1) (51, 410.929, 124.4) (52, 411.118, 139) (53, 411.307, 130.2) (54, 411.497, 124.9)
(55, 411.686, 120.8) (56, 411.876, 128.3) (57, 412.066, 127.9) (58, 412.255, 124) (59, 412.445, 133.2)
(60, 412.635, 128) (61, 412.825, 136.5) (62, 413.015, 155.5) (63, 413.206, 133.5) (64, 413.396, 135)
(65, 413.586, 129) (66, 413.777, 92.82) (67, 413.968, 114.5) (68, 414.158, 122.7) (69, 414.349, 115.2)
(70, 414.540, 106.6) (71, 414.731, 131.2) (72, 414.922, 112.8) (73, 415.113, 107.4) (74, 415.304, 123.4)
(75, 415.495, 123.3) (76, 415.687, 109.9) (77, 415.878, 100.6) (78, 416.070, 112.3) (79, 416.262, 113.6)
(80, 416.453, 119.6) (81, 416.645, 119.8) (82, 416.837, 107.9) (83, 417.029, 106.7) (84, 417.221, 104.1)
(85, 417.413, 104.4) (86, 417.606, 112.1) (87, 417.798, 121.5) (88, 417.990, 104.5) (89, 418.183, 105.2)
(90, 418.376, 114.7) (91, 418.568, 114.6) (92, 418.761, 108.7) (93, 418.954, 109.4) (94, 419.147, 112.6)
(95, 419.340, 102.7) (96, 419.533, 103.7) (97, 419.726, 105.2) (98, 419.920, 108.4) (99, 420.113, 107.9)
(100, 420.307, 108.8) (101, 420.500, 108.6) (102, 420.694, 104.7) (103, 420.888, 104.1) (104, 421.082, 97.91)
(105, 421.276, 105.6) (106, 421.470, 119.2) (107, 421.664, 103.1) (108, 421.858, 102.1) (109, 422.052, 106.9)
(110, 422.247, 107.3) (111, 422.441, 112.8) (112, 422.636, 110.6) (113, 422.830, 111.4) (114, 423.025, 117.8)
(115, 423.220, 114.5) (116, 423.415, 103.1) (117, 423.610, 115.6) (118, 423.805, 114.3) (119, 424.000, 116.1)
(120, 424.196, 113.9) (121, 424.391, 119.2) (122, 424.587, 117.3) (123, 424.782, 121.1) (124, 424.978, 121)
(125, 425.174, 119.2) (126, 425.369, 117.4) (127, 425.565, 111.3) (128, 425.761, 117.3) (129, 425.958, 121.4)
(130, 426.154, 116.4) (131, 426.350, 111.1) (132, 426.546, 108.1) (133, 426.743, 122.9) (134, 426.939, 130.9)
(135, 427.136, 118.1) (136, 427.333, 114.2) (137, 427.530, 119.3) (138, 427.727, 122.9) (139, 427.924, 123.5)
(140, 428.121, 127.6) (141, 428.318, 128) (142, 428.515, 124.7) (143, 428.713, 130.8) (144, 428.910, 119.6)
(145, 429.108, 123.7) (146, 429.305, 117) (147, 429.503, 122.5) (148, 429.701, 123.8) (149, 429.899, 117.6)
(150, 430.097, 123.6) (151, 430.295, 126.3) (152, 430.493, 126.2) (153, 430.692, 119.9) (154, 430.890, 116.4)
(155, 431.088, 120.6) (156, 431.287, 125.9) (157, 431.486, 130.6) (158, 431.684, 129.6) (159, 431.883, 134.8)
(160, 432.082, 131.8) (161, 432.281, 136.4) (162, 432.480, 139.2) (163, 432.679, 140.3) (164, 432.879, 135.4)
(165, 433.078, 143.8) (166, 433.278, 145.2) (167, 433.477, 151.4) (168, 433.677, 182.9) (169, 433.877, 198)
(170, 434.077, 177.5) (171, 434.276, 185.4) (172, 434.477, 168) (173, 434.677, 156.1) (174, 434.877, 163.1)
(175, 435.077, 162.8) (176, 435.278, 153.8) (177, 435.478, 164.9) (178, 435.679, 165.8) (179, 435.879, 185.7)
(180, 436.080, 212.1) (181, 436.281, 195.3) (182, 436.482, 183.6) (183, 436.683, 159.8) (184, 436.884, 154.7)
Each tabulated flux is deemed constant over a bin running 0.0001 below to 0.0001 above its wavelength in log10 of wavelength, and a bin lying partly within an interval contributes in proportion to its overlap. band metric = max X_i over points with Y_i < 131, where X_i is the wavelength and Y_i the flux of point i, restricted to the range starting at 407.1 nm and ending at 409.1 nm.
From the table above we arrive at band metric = 408.852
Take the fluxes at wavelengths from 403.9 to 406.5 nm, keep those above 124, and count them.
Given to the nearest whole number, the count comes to 11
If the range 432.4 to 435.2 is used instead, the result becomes 14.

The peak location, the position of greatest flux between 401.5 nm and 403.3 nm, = 402.686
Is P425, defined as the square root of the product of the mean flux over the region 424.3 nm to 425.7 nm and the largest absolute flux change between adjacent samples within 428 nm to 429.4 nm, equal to 36.4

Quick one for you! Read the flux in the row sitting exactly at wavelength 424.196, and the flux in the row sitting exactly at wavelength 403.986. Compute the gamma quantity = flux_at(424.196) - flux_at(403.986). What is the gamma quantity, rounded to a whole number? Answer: -14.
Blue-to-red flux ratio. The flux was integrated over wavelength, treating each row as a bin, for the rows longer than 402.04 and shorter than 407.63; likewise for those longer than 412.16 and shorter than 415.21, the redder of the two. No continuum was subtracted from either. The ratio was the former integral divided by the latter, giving 1.93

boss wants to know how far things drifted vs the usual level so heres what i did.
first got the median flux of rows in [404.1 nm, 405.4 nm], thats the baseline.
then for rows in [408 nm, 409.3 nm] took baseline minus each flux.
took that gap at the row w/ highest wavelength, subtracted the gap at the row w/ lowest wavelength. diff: -15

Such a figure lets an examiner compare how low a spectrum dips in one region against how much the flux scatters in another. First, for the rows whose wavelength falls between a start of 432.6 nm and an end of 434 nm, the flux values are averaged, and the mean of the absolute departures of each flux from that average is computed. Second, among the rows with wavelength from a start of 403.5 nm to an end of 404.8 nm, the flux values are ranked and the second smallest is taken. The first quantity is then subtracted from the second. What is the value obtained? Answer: 102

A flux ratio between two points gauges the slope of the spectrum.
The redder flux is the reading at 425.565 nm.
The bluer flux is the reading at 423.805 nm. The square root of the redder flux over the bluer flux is 0.99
